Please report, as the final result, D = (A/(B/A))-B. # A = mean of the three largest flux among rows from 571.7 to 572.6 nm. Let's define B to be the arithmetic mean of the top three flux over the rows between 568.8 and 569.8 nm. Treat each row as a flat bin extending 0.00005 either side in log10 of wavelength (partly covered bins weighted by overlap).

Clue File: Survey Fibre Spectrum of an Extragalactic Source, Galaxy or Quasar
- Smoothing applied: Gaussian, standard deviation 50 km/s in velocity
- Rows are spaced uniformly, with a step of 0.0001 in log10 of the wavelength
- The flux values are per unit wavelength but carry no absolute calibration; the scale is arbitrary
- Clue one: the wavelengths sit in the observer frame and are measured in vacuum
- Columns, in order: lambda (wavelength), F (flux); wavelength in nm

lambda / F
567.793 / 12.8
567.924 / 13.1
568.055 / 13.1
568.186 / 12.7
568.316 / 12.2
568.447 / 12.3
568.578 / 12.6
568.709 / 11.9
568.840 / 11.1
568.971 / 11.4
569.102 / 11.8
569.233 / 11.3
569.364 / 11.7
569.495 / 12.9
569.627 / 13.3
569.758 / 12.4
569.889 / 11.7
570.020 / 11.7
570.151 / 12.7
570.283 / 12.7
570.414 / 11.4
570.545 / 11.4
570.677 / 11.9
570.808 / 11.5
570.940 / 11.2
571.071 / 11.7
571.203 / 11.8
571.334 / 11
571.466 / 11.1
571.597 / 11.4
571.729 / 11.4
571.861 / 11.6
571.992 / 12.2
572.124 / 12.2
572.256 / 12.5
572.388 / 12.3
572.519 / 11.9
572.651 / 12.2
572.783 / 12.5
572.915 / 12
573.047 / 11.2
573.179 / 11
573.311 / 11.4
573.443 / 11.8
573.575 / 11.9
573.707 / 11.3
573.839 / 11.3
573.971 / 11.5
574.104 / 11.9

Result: -1.0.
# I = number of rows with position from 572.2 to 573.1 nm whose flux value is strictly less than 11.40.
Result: 1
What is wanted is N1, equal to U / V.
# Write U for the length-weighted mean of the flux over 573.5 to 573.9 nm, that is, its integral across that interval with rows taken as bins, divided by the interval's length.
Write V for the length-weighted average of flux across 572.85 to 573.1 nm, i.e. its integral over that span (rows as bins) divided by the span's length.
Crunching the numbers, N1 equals 0.991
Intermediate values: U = 11.5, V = 11.6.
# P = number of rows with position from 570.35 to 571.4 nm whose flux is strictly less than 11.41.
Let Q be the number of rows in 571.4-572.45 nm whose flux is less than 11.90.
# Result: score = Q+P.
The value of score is 8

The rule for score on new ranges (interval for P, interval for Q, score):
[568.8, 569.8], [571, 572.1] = 10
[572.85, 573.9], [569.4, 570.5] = 8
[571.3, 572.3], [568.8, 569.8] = 9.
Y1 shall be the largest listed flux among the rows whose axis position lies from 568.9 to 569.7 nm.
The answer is 13.3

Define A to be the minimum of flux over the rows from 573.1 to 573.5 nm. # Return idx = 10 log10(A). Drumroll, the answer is 10.4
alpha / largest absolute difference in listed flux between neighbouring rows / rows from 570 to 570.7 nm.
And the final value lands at 1.30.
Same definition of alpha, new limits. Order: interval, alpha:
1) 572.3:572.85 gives 0.40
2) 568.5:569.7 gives 1.20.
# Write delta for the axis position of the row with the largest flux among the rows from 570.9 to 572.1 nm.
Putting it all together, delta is 571.992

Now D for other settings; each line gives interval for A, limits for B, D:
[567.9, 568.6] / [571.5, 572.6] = 1.3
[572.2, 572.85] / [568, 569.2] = -0.7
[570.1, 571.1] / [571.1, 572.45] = 0.2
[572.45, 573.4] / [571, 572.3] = -0.1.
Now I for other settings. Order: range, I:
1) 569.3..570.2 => 0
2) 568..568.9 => 1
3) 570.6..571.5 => 3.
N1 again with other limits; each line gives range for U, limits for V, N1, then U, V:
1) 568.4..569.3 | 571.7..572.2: 0.989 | 11.8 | 11.9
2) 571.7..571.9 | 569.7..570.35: 0.938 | 11.5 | 12.2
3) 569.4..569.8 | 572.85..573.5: 1.115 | 12.8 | 11.5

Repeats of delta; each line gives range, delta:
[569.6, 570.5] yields 569.627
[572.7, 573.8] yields 572.783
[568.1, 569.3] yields 568.186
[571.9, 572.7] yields 572.256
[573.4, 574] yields 573.575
